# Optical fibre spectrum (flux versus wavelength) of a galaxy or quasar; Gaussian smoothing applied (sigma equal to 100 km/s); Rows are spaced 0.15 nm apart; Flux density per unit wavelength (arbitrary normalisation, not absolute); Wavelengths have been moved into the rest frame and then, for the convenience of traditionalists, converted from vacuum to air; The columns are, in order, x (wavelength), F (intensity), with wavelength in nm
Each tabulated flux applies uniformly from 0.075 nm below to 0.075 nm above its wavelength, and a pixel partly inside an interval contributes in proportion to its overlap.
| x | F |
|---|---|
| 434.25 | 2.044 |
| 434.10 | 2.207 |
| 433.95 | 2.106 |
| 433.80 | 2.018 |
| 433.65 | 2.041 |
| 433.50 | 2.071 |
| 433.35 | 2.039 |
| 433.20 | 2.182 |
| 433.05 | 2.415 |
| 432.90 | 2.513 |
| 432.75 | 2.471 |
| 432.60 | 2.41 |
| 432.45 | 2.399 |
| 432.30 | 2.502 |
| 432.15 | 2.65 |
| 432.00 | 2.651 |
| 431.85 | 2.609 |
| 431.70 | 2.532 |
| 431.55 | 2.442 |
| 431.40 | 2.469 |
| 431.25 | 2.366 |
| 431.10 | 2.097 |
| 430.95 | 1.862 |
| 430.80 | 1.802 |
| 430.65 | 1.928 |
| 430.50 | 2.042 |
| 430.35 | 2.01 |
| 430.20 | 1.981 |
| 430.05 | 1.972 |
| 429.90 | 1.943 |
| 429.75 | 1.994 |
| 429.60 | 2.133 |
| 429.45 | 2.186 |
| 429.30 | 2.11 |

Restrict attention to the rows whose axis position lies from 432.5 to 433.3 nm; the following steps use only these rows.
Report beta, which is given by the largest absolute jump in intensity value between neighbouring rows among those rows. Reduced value 0.23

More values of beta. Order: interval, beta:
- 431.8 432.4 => 0.15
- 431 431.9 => 0.27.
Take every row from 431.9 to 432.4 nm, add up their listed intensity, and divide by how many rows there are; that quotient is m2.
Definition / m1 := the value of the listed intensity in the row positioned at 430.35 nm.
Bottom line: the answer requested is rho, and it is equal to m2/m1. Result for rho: 1.29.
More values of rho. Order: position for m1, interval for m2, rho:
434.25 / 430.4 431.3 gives 0.99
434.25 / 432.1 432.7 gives 1.22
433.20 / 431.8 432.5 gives 1.17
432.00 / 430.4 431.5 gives 0.78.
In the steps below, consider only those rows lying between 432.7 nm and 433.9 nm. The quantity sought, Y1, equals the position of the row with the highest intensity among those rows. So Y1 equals 432.90 nm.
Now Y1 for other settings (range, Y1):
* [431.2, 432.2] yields 432.00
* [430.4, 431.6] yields 431.40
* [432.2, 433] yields 432.90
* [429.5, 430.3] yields 429.60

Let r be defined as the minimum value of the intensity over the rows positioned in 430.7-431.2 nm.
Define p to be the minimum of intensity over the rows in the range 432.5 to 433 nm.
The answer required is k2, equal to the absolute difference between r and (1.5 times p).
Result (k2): 1.8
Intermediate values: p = 2.41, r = 1.802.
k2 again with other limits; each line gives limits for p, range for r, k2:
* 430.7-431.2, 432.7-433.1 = 0.3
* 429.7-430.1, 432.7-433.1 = 0.5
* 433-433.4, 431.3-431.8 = 0.6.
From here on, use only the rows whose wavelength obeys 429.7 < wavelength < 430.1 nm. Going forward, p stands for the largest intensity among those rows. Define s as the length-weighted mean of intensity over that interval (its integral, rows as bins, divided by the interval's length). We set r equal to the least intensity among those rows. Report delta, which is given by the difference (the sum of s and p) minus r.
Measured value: 2.0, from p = 1.994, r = 1.943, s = 2.0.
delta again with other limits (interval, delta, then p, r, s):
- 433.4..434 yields 2.1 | 2.106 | 2.018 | 2.1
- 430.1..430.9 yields 2.2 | 2.042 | 1.802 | 2.0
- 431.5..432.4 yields 2.8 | 2.651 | 2.442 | 2.6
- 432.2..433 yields 2.6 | 2.513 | 2.399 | 2.5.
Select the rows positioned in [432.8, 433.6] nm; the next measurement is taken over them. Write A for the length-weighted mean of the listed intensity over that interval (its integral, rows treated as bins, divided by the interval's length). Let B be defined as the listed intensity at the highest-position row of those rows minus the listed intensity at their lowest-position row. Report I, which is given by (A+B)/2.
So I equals 0.90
